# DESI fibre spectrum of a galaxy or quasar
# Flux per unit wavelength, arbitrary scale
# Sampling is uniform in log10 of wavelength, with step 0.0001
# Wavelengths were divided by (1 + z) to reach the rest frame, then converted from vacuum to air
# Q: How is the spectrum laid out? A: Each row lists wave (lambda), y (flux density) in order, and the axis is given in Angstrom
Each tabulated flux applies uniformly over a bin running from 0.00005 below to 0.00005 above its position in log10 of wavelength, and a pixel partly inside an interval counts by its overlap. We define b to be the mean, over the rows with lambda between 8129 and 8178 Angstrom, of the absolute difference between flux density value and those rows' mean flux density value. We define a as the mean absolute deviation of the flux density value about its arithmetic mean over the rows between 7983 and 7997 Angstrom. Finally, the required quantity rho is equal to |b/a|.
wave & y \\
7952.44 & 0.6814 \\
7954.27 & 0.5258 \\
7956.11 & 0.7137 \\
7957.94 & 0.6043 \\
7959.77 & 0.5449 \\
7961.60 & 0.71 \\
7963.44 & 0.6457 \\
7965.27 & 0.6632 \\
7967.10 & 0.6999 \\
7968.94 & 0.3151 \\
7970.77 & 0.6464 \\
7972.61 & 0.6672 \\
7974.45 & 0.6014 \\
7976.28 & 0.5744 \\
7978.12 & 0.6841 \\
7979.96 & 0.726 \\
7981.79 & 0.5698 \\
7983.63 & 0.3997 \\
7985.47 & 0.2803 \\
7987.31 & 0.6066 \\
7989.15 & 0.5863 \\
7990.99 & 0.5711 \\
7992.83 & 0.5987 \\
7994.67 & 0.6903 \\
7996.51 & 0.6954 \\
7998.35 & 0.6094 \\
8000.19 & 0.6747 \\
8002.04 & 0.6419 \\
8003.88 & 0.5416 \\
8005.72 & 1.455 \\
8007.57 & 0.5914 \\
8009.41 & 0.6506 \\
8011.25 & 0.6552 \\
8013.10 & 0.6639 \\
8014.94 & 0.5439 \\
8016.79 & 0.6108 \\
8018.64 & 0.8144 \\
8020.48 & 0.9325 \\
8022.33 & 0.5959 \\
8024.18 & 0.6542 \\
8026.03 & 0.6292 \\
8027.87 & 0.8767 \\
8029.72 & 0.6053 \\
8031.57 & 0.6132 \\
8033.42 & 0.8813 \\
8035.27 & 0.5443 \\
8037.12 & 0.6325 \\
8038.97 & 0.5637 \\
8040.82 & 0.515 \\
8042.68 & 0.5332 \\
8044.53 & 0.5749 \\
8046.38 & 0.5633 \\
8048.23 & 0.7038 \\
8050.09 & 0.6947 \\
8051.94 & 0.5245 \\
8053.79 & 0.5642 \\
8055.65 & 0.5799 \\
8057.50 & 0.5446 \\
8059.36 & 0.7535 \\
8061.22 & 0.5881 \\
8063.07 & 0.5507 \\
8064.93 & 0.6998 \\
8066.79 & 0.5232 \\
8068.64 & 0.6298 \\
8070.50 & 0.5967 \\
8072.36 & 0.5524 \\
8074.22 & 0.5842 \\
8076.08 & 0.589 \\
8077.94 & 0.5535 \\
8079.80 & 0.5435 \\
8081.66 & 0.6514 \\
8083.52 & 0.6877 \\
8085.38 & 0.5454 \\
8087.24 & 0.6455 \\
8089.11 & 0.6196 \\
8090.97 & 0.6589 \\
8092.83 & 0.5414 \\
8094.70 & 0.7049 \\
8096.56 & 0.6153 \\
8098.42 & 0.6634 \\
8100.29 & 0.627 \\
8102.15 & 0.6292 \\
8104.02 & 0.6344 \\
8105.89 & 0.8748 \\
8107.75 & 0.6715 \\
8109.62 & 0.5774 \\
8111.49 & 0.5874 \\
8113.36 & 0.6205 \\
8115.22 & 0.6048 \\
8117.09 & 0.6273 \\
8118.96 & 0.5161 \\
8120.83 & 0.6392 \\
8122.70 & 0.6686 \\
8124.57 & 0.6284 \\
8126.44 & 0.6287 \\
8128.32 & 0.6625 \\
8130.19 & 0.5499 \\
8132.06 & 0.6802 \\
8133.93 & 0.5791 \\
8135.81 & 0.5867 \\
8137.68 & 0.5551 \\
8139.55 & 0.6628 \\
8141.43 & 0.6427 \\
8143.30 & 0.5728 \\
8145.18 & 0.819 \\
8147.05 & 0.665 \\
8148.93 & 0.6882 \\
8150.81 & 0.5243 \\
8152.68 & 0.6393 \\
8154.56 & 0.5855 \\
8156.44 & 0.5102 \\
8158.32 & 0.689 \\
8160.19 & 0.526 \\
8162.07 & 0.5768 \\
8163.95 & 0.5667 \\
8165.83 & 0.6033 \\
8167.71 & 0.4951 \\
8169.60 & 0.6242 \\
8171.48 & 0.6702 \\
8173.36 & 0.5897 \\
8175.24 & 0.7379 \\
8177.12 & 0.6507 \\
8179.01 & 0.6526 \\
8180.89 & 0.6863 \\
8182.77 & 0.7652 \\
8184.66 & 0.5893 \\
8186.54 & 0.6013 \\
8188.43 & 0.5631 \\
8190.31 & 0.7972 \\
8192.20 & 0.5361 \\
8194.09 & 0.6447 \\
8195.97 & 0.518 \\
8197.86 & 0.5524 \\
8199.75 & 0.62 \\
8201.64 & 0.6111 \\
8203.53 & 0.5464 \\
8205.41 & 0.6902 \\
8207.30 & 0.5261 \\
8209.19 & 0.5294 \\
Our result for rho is 0.6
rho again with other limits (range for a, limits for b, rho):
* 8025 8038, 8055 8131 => 0.4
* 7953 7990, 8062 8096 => 0.6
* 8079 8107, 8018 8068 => 1.8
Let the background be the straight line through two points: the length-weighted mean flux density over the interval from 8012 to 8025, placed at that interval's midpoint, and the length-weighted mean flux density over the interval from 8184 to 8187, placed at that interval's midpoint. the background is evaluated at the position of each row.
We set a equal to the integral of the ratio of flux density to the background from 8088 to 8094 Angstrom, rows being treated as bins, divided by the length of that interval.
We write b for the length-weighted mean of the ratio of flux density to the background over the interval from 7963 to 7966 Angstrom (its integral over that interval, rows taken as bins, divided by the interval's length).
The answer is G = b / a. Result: 0.97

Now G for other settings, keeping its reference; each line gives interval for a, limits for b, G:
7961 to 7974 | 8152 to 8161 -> 1.12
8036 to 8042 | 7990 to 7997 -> 1.08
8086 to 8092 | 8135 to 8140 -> 0.98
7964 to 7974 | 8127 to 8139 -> 1.15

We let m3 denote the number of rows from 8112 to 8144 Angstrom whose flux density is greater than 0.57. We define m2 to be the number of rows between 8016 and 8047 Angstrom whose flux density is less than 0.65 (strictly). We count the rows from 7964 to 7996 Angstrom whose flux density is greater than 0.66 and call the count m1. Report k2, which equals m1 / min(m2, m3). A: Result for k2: 0.50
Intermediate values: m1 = 6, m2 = 12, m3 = 14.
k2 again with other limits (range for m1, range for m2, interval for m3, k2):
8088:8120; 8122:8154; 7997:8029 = 0.40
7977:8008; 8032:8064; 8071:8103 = 0.50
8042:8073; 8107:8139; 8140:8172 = 0.33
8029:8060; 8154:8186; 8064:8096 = 0.40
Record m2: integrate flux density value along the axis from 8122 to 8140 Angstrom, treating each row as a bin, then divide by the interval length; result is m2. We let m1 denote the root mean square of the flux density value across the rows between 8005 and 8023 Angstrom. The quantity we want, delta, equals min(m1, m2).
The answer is 0.62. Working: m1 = 0.795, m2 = 0.618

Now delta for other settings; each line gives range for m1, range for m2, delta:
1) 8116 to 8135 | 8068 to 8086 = 0.59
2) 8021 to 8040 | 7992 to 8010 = 0.67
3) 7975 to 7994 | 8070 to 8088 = 0.57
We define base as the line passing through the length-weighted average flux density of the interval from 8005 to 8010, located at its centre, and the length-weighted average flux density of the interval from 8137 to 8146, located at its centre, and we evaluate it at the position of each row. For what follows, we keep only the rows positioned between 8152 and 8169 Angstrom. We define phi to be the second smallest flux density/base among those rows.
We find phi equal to 0.82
